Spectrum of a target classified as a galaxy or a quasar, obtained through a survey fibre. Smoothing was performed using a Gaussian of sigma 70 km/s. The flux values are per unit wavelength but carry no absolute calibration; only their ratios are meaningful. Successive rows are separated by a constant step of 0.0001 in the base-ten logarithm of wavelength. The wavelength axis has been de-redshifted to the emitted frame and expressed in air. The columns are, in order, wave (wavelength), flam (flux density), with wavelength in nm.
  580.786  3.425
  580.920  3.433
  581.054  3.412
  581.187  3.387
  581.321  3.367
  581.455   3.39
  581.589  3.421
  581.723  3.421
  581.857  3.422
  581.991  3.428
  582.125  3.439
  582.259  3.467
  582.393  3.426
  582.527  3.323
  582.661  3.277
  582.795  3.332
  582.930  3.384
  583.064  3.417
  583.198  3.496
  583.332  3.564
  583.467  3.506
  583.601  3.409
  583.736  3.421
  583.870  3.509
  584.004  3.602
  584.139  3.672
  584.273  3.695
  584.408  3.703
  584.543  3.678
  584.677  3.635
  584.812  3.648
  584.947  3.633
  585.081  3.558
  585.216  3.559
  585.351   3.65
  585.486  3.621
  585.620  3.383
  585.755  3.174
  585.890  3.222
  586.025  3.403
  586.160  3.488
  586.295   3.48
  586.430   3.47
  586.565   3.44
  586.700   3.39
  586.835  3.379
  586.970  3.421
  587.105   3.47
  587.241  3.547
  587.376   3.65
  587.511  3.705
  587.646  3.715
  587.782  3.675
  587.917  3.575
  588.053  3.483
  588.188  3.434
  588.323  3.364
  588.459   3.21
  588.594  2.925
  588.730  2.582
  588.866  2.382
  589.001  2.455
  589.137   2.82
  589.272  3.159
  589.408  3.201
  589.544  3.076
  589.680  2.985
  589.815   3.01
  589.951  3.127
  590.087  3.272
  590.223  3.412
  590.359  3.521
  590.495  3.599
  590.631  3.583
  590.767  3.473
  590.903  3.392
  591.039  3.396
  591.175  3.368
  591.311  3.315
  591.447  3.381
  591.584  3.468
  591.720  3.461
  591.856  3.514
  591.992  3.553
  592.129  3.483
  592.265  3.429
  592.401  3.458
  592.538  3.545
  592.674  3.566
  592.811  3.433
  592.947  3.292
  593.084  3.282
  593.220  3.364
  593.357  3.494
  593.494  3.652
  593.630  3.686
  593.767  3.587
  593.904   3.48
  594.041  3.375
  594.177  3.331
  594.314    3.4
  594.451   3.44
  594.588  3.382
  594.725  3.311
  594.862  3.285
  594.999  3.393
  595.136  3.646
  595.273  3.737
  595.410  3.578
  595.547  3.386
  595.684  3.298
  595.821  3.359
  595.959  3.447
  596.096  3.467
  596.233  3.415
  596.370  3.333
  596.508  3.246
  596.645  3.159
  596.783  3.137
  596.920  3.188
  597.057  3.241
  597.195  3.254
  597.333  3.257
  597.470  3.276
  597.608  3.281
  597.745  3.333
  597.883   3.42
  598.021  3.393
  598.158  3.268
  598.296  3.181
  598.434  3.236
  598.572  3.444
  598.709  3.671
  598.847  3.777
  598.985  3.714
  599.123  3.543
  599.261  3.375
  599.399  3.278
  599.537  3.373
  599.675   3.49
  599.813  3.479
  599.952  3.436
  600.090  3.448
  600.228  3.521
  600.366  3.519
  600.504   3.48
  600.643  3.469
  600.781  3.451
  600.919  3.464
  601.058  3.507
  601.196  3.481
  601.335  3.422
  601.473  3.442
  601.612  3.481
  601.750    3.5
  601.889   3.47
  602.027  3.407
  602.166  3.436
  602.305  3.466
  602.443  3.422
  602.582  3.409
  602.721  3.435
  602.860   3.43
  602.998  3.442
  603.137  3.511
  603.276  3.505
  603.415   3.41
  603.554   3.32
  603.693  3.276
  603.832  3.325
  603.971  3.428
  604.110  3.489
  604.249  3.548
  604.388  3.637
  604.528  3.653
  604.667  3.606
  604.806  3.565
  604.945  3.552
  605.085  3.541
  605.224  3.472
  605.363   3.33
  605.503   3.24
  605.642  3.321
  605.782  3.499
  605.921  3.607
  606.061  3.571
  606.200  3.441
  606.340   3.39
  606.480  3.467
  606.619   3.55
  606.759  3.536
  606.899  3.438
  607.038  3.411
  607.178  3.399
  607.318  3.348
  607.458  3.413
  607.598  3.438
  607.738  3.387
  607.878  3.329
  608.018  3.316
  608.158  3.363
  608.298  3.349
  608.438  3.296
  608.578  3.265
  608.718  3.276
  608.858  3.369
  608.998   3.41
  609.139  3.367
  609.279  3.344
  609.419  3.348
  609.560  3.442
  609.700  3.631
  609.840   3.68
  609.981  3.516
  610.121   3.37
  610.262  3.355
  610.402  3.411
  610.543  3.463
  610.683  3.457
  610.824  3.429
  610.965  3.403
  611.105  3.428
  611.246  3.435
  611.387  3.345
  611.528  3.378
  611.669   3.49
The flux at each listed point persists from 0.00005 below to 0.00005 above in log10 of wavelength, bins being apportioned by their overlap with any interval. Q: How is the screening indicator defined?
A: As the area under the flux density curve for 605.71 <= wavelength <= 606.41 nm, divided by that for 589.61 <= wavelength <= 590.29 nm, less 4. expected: -2.86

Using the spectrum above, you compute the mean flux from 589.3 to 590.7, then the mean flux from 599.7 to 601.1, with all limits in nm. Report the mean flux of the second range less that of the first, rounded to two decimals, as 0.20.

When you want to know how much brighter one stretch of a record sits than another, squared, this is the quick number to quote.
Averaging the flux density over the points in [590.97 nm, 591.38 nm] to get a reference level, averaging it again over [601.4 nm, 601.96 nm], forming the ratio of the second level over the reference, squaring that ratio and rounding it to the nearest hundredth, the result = 1.07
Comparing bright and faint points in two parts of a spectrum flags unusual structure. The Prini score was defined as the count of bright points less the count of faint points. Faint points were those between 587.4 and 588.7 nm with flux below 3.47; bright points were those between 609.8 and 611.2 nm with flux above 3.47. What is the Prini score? -2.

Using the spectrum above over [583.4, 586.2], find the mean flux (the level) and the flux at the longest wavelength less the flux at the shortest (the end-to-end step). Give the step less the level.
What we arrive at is -3.55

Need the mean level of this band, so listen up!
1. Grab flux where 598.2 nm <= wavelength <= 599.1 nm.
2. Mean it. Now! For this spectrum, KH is 3.50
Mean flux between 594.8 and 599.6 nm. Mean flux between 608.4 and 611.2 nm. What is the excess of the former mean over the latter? -0.03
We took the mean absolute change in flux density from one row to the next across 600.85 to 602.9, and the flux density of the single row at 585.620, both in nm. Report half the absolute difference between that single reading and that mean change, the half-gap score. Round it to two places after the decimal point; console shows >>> 1.68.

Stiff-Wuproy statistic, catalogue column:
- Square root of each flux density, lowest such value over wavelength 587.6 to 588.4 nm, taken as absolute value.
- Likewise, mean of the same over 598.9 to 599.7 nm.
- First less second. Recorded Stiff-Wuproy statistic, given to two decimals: -0.03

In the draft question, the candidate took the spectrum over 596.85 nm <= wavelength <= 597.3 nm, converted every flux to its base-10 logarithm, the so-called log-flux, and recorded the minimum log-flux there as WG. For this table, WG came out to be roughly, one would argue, 0.504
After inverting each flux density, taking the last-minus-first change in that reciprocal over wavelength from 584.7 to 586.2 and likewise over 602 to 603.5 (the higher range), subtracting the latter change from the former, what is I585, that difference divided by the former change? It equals 1.0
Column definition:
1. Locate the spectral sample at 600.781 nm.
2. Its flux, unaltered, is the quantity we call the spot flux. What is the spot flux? 3.451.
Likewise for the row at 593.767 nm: 3.587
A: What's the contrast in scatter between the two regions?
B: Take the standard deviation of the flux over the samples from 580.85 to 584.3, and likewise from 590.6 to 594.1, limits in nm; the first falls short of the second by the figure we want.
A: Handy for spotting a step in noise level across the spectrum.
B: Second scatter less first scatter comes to 0.01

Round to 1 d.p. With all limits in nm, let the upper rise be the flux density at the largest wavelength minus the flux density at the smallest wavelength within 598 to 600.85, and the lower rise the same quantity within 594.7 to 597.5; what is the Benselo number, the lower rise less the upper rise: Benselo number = -0.1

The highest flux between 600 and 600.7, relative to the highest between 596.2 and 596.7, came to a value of 1.03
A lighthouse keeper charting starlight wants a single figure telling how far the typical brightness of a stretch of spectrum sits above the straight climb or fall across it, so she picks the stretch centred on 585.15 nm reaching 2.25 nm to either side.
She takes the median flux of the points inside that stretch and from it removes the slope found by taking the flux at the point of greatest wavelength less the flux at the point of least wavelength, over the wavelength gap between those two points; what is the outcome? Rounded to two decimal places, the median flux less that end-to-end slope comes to 3.44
